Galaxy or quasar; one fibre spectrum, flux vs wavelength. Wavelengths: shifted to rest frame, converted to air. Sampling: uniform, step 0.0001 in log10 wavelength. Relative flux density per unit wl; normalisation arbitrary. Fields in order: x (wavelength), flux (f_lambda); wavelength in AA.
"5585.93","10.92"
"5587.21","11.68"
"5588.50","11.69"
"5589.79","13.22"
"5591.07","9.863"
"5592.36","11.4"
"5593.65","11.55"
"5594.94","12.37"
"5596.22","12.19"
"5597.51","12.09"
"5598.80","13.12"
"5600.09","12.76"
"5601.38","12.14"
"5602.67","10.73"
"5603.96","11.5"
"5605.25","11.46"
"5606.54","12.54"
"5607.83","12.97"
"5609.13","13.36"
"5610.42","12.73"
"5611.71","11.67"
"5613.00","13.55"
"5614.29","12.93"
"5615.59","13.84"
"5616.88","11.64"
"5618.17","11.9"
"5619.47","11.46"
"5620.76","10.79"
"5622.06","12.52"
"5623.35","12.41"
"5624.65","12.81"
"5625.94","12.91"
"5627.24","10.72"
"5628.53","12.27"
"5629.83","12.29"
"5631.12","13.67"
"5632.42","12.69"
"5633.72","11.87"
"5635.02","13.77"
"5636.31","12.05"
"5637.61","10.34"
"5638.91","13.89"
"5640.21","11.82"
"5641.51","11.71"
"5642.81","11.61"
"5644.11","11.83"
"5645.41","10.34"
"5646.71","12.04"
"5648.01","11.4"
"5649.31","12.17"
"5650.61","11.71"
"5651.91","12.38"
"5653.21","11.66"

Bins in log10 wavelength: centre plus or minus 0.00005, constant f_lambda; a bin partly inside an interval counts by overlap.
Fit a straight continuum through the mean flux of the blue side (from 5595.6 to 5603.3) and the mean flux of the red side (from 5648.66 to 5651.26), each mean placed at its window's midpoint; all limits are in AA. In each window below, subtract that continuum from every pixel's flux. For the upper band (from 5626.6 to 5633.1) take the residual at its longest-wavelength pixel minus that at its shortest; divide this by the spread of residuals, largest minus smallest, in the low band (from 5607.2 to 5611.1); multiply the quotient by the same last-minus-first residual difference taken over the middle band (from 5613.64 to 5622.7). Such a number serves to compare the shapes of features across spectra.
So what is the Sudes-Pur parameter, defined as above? -1.2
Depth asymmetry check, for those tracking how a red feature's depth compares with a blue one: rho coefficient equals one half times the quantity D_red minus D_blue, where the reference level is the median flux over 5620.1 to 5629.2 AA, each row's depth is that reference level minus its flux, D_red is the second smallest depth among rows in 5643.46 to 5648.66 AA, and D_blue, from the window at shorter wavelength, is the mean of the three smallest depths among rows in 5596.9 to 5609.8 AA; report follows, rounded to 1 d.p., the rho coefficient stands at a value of 0.7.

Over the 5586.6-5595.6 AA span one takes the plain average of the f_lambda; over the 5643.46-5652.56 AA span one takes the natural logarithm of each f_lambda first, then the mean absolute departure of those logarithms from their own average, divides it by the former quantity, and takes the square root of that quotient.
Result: 0.060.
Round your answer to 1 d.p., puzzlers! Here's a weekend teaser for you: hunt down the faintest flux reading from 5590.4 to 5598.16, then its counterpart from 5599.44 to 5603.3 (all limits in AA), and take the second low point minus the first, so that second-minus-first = 0.9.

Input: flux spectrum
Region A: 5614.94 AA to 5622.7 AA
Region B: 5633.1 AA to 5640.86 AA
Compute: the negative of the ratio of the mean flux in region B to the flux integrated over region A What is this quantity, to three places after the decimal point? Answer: -0.132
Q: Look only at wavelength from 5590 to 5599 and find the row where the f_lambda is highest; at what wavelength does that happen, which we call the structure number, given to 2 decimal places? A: 5598.80 AA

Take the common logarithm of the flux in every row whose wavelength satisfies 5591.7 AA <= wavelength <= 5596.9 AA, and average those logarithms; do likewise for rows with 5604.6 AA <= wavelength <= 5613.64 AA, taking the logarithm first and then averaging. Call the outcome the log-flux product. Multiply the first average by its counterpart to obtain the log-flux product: 1.18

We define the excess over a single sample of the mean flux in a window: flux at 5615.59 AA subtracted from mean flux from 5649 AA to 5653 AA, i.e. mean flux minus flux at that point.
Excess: -1.8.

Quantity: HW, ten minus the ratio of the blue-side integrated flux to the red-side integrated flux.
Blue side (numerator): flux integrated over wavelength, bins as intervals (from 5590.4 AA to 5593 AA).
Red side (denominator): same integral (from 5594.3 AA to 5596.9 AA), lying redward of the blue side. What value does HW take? 9.13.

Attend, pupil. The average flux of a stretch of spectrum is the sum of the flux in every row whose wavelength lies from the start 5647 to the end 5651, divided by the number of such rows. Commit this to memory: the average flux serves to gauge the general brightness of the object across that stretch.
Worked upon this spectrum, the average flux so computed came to 11.8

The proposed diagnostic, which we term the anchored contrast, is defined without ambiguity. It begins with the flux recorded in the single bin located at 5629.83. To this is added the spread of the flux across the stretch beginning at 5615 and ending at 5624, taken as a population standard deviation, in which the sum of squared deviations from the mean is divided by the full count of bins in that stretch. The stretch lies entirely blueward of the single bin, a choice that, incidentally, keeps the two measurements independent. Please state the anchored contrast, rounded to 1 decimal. 13.2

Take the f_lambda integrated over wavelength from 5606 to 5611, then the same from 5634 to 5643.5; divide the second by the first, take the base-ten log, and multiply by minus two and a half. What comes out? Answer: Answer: -0.6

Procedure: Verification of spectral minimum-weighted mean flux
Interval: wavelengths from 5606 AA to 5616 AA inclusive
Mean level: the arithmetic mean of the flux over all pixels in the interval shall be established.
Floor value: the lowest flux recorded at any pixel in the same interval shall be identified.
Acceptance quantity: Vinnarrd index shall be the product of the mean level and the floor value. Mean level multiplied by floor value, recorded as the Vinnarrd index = 151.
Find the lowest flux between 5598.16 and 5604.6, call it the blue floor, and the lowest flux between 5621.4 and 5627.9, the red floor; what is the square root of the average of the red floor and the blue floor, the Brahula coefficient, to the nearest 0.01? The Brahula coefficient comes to 3.27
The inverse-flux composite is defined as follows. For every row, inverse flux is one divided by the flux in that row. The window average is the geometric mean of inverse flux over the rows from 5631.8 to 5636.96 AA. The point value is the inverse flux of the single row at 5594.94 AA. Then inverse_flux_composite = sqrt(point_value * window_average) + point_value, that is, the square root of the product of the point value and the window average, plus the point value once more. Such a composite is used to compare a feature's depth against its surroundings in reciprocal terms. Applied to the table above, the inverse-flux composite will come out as 0.1610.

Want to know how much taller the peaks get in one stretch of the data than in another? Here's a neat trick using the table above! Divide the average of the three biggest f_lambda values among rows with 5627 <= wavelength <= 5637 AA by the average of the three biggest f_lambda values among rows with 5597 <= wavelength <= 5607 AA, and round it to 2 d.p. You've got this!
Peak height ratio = 1.04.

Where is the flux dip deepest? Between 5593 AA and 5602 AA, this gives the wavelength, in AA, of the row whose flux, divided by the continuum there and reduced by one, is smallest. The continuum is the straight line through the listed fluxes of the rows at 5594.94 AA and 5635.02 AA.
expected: 5593.65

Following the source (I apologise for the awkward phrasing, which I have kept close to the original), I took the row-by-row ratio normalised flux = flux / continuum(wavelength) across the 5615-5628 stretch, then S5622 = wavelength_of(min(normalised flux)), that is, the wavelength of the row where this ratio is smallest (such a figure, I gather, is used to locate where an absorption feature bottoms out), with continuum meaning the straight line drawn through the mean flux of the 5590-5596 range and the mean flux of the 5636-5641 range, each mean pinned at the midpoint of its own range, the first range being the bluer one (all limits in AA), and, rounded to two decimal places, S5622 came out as 5627.24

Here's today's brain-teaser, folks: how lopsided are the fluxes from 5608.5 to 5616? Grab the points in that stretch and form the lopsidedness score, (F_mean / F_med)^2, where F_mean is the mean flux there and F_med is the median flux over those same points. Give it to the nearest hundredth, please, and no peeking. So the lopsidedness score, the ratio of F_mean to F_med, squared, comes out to 0.98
